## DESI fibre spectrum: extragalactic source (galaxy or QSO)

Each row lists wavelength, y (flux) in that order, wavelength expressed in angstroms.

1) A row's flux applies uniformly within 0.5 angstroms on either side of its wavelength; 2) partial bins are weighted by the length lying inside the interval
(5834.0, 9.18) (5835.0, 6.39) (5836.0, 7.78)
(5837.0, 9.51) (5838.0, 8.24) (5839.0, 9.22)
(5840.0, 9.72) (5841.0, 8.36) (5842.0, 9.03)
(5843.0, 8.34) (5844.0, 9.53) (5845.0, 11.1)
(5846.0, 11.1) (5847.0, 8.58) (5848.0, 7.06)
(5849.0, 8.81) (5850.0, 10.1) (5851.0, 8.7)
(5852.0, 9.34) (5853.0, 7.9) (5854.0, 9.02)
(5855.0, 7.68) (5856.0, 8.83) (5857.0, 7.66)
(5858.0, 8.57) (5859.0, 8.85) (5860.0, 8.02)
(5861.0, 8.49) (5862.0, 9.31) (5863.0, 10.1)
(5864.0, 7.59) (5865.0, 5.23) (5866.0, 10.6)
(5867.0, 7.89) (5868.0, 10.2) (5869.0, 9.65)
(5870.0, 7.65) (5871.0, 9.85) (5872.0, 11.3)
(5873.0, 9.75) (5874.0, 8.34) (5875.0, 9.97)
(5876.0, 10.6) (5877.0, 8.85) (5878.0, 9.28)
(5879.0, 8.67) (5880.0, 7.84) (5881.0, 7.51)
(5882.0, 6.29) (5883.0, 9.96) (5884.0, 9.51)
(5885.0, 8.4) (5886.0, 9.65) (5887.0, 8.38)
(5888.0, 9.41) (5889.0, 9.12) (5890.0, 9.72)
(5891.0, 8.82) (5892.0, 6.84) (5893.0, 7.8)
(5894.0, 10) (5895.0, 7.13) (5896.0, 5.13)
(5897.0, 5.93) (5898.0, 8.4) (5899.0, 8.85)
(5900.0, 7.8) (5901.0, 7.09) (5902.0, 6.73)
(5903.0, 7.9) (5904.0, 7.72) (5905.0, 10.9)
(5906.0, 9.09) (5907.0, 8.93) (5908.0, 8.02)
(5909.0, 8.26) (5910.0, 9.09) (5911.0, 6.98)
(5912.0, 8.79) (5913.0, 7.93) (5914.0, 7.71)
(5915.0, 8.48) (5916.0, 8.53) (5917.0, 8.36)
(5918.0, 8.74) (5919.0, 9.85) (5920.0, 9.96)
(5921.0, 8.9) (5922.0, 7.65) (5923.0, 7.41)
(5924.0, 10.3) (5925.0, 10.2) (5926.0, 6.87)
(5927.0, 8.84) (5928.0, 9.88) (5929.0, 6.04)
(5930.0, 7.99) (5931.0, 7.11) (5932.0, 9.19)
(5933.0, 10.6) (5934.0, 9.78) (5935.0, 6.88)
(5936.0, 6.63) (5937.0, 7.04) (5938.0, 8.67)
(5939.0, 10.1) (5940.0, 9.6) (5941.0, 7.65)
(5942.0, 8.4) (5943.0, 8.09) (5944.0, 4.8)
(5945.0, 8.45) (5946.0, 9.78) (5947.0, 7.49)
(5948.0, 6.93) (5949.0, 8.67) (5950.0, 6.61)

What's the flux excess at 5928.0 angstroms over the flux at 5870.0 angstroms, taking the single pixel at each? 2.2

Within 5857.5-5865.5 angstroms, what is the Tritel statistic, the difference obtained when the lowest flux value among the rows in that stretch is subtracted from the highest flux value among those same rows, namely 4.9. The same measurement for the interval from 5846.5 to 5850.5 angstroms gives 3.0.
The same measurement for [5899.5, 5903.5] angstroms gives 1.2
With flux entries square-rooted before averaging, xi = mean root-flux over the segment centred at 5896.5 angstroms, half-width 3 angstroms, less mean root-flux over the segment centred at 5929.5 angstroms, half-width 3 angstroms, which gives -0.12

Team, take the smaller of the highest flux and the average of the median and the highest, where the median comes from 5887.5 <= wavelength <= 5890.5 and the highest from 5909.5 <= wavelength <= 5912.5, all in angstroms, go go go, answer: 9.09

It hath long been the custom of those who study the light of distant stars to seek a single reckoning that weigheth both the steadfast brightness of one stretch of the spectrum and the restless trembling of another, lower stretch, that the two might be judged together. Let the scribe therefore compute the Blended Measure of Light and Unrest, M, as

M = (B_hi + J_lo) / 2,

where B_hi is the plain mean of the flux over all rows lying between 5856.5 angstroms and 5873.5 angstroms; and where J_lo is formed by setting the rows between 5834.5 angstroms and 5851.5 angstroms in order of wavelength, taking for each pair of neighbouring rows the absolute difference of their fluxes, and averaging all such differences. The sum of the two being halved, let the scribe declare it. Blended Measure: 5.05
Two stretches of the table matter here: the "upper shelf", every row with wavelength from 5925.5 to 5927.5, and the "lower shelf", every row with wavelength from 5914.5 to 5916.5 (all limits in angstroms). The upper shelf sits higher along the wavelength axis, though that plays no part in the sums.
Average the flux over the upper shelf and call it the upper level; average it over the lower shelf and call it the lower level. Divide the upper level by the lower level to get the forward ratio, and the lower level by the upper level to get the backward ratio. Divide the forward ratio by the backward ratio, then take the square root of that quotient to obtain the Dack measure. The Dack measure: 0.92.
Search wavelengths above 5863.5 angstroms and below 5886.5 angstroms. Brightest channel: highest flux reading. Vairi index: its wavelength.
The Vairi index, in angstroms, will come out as 5872.0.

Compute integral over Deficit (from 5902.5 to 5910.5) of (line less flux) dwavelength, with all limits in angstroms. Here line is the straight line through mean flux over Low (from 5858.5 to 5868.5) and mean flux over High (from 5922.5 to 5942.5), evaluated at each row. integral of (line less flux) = -1.7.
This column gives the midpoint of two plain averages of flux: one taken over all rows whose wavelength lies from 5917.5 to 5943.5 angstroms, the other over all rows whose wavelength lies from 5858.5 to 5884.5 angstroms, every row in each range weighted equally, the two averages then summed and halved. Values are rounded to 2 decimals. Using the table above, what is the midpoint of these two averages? 8.72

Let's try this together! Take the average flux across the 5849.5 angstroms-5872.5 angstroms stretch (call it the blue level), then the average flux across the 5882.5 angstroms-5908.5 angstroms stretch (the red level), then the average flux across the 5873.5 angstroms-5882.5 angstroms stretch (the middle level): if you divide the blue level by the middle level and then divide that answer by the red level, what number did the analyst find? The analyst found 0.123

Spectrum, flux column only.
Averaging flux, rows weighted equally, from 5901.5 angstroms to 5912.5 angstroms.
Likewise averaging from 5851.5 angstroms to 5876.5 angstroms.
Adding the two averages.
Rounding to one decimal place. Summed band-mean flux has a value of 17.3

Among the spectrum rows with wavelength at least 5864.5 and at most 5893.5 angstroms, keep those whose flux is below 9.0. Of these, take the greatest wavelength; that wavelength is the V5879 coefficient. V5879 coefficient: 5893.0 angstroms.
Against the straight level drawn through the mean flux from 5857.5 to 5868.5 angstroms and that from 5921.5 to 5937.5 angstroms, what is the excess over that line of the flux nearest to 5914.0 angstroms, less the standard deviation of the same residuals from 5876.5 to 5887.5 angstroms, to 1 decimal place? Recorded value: -1.7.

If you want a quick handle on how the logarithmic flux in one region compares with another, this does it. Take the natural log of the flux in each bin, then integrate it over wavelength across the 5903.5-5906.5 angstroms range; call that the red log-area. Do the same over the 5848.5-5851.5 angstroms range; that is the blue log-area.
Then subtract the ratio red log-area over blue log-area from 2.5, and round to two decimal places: 1.50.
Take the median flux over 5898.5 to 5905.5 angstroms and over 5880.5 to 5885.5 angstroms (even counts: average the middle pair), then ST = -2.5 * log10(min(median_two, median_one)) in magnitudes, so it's -2.23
